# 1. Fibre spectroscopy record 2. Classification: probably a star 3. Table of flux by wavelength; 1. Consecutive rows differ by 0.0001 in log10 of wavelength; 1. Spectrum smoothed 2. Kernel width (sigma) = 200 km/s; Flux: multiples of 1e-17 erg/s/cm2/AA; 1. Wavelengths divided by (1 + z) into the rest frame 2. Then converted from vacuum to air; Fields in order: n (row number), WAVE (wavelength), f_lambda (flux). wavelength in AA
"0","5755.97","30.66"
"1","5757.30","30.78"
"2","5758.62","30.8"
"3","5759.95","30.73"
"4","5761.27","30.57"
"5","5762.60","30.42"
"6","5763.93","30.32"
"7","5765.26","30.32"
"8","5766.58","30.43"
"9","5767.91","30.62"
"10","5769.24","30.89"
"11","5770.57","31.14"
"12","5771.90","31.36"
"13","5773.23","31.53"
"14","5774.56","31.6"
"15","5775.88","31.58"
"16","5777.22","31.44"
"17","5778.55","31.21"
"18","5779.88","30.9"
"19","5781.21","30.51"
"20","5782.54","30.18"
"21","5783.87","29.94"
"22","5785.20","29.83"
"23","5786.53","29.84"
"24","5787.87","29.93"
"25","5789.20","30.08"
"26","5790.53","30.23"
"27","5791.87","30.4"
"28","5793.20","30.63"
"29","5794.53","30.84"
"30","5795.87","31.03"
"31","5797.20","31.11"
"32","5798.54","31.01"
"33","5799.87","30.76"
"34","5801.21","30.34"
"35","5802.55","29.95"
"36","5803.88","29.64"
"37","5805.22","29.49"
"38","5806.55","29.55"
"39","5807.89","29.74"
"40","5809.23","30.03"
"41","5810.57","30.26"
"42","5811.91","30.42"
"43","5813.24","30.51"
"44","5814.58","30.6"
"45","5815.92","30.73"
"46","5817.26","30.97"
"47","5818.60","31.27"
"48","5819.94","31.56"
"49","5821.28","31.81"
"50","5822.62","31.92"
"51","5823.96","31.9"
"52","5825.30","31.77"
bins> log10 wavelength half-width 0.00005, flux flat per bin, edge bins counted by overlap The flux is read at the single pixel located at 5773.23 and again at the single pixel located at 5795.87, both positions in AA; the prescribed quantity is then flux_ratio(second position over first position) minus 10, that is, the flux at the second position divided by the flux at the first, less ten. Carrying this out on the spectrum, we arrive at -9.02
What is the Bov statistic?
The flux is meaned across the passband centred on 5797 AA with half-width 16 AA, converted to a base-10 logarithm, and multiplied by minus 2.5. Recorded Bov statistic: -3.70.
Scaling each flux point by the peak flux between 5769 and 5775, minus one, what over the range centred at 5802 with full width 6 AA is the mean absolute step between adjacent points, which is 0.0118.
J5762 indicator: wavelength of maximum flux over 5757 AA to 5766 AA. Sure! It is 5758.62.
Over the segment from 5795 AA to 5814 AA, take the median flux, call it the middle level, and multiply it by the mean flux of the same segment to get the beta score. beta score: 917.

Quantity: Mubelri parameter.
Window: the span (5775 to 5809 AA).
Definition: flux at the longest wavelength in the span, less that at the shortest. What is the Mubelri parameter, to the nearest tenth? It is -1.8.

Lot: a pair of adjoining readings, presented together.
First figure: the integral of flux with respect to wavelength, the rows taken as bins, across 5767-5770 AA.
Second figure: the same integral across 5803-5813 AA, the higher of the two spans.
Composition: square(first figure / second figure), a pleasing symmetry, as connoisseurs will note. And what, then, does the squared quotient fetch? 0.1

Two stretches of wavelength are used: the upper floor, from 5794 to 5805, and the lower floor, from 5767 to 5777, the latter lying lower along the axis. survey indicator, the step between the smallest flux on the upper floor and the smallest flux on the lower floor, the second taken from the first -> -1.0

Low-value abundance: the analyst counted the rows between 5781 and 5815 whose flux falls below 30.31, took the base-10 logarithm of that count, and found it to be 1.15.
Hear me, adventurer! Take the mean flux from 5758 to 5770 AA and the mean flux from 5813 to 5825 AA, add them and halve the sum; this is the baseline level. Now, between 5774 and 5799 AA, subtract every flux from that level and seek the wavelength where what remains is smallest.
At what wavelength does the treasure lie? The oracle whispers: 5774.56 AA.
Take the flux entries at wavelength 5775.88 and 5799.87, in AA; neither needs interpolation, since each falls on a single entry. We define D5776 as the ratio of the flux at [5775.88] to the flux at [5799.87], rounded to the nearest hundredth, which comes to 1.03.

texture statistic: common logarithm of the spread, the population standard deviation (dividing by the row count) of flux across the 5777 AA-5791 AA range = -0.27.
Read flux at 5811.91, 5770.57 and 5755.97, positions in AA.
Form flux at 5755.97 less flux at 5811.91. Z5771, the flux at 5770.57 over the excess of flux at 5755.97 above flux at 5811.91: 130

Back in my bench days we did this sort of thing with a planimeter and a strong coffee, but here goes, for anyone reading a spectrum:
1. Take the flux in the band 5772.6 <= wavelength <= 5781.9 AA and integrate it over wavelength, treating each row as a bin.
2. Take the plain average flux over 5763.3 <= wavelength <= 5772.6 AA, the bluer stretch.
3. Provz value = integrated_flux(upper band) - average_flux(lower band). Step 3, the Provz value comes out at 260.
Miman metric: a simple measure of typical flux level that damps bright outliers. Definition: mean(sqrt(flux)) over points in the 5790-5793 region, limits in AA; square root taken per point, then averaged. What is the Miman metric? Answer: 5.51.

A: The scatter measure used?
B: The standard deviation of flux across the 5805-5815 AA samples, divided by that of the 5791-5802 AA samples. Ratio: 1.5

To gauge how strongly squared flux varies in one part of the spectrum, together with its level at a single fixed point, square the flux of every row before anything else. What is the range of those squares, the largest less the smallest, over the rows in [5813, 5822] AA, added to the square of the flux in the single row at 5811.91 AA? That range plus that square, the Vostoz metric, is 1006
